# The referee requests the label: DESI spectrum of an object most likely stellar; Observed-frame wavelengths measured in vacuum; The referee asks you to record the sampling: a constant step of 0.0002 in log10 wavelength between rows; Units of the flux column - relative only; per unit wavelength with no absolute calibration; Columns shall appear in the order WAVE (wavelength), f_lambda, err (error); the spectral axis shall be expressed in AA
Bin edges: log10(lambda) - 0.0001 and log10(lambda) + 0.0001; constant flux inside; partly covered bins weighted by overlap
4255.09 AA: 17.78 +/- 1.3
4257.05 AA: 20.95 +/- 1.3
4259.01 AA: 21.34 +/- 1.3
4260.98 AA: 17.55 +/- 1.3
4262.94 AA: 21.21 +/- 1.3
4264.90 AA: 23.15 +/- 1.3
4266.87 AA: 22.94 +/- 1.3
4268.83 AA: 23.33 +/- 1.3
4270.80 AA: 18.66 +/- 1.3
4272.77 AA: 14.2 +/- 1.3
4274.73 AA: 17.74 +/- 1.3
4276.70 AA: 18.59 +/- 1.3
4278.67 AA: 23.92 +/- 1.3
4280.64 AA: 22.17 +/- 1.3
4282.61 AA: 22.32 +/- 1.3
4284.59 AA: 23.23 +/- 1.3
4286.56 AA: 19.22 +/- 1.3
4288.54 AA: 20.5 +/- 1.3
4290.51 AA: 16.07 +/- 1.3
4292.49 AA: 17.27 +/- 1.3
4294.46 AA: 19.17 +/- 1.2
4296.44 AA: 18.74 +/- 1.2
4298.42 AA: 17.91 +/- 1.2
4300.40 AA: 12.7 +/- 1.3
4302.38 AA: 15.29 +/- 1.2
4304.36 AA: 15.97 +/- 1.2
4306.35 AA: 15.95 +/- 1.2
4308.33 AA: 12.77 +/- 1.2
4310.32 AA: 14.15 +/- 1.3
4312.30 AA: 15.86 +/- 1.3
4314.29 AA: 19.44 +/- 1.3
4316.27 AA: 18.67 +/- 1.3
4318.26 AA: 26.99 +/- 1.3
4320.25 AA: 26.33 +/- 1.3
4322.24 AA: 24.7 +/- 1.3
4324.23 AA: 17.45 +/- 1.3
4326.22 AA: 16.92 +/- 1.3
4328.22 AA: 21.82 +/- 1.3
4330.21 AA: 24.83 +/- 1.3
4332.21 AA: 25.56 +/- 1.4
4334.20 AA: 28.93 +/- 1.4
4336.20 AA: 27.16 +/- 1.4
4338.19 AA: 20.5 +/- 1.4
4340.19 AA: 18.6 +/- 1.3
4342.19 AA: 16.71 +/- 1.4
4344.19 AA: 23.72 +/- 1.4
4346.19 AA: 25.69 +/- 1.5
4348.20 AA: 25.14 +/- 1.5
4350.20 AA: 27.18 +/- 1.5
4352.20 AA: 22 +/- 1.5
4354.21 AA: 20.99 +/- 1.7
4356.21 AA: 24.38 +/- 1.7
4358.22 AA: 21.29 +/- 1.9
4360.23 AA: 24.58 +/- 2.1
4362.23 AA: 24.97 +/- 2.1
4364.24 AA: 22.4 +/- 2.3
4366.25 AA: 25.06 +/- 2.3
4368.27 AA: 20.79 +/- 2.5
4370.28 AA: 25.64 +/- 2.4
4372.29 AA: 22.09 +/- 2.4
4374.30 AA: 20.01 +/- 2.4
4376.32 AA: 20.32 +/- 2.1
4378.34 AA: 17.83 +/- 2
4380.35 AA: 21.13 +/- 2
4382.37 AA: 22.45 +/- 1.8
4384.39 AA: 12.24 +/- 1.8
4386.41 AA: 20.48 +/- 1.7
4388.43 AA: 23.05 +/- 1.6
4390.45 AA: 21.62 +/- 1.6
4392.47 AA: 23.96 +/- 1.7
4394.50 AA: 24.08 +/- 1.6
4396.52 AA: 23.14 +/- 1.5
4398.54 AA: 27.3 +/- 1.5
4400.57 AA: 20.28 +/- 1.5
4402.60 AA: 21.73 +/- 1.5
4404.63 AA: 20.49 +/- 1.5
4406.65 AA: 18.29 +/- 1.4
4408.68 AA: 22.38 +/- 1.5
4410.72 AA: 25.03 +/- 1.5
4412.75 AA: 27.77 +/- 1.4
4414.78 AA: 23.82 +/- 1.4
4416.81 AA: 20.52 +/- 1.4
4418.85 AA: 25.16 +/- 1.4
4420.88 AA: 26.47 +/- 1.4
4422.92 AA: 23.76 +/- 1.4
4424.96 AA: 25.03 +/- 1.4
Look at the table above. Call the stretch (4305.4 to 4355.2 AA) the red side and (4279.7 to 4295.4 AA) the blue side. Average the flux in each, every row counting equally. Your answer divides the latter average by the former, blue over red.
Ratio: 0.93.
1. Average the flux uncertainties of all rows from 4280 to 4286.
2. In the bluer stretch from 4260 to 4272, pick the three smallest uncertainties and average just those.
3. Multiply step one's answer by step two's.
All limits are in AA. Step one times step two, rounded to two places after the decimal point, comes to 1.69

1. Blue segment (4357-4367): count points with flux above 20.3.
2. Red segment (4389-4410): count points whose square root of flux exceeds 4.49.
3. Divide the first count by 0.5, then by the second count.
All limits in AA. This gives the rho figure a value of 1.1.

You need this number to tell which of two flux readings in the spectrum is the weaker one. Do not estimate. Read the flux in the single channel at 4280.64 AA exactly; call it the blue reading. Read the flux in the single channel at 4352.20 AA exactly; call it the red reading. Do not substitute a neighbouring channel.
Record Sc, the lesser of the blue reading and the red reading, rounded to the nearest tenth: 22.0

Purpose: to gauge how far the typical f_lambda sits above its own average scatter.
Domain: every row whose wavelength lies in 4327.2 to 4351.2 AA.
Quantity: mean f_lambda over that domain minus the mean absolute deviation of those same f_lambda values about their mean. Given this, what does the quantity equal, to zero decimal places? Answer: 21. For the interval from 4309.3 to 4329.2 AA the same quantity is 16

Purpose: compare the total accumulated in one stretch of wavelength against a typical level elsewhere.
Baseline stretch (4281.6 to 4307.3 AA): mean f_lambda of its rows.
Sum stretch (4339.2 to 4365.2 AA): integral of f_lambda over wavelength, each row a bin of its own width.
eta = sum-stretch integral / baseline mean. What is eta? 33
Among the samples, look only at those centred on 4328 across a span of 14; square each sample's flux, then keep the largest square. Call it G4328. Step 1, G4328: 837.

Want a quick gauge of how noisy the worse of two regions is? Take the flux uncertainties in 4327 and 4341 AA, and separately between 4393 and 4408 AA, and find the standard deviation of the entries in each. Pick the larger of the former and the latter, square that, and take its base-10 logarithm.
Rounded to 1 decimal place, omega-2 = -2.5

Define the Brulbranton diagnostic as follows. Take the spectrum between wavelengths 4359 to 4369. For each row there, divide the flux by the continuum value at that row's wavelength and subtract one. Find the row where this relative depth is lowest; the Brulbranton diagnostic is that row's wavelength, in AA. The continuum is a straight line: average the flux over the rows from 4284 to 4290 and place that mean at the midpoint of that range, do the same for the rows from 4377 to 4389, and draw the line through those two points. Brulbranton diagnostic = 4368.27 AA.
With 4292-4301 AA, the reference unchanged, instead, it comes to 4300.40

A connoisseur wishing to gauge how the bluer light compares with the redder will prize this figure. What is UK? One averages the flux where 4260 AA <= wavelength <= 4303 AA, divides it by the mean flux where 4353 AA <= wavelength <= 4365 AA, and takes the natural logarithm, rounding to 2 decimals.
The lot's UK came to -0.18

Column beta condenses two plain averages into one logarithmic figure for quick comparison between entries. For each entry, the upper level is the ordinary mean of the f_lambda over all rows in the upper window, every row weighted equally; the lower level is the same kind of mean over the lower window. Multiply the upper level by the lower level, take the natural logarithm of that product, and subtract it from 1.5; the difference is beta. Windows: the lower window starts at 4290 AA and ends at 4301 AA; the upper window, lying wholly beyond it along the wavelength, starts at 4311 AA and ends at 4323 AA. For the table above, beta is -4.42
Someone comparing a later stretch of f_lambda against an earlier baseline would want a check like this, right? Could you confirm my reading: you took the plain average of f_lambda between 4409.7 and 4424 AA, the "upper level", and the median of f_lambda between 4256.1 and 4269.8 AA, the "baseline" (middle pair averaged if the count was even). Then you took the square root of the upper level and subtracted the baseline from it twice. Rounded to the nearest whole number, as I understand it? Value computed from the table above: -38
